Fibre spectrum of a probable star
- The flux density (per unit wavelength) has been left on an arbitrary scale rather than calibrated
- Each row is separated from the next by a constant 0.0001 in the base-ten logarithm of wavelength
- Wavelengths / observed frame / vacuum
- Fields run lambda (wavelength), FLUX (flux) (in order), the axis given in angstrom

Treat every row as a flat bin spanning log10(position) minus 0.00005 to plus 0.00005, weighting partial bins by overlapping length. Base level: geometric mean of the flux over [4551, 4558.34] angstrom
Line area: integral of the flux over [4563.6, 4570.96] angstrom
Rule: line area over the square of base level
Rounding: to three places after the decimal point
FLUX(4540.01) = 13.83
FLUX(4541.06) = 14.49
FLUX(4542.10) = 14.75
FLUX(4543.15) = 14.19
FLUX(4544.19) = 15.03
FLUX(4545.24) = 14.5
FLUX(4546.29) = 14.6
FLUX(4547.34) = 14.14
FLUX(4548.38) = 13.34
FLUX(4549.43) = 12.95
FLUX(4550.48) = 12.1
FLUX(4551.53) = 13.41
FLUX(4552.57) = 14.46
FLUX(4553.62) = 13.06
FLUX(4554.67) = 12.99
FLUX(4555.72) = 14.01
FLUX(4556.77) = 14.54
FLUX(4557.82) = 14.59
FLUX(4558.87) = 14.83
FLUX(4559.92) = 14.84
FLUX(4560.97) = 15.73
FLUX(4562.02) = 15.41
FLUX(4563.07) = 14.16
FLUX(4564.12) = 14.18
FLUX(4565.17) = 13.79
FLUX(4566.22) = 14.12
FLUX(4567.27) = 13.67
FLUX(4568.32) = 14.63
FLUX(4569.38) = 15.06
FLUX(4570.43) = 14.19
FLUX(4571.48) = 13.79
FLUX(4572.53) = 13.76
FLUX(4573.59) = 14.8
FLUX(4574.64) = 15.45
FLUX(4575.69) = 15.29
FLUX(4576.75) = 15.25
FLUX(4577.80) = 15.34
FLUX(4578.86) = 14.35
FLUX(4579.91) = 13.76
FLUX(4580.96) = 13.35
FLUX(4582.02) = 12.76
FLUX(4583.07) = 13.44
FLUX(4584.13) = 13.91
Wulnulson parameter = 0.546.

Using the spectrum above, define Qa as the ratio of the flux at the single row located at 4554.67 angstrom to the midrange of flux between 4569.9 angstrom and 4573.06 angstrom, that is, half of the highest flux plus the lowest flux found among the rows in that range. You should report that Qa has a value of 0.930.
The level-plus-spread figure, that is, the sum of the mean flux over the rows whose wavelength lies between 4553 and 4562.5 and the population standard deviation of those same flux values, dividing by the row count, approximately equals 15.3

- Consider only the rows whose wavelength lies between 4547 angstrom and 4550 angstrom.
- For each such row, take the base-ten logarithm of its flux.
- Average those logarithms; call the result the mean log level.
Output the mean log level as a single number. 1.13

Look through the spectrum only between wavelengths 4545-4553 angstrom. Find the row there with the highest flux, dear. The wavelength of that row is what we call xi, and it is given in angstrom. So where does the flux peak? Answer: 4546.29 angstrom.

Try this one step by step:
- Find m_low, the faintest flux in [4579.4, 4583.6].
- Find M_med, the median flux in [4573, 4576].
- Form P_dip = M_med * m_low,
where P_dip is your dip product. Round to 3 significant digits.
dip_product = 195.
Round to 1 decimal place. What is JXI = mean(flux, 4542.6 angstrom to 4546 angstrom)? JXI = 14.6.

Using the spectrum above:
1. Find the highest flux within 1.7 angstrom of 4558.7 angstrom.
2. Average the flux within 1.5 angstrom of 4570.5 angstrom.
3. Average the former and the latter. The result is 14.59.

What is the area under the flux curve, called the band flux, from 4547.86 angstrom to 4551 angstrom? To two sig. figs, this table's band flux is 40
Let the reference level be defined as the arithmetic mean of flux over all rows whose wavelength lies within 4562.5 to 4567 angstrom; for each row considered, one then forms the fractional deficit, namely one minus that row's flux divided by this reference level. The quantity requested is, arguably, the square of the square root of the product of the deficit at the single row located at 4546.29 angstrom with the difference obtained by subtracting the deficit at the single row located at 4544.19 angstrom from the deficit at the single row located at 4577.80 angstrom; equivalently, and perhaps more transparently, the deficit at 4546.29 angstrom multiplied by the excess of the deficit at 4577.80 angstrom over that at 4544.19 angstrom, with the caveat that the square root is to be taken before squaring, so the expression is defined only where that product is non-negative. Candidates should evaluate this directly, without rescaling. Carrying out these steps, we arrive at 0.0008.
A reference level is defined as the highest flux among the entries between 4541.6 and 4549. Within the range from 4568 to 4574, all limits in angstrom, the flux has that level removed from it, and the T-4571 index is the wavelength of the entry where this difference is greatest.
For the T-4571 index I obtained 4569.38 angstrom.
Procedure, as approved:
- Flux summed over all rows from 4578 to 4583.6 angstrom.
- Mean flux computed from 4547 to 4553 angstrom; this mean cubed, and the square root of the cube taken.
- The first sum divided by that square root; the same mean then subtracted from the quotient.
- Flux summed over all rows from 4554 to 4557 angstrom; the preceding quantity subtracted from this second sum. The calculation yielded 54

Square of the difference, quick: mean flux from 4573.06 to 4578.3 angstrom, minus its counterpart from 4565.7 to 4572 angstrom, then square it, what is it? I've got 0.97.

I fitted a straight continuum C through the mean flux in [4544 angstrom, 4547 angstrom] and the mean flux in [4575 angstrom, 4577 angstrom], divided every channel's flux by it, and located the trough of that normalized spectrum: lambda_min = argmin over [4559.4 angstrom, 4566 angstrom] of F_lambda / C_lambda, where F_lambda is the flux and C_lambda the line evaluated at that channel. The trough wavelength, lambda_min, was 4565.17 angstrom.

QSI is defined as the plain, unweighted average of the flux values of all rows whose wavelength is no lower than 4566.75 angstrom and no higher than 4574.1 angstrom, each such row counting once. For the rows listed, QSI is 14.3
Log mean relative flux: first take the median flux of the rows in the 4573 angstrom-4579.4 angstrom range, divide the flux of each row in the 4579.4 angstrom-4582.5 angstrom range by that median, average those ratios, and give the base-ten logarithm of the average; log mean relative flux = -0.060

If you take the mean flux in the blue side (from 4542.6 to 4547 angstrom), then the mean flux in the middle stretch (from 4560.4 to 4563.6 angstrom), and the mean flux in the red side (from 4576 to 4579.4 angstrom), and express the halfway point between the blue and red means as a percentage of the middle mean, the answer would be 98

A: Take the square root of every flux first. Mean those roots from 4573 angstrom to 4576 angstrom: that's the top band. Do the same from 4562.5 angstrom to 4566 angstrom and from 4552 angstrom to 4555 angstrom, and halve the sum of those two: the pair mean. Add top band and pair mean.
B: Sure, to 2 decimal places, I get 7.61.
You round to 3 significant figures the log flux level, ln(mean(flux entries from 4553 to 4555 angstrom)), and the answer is 2.57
